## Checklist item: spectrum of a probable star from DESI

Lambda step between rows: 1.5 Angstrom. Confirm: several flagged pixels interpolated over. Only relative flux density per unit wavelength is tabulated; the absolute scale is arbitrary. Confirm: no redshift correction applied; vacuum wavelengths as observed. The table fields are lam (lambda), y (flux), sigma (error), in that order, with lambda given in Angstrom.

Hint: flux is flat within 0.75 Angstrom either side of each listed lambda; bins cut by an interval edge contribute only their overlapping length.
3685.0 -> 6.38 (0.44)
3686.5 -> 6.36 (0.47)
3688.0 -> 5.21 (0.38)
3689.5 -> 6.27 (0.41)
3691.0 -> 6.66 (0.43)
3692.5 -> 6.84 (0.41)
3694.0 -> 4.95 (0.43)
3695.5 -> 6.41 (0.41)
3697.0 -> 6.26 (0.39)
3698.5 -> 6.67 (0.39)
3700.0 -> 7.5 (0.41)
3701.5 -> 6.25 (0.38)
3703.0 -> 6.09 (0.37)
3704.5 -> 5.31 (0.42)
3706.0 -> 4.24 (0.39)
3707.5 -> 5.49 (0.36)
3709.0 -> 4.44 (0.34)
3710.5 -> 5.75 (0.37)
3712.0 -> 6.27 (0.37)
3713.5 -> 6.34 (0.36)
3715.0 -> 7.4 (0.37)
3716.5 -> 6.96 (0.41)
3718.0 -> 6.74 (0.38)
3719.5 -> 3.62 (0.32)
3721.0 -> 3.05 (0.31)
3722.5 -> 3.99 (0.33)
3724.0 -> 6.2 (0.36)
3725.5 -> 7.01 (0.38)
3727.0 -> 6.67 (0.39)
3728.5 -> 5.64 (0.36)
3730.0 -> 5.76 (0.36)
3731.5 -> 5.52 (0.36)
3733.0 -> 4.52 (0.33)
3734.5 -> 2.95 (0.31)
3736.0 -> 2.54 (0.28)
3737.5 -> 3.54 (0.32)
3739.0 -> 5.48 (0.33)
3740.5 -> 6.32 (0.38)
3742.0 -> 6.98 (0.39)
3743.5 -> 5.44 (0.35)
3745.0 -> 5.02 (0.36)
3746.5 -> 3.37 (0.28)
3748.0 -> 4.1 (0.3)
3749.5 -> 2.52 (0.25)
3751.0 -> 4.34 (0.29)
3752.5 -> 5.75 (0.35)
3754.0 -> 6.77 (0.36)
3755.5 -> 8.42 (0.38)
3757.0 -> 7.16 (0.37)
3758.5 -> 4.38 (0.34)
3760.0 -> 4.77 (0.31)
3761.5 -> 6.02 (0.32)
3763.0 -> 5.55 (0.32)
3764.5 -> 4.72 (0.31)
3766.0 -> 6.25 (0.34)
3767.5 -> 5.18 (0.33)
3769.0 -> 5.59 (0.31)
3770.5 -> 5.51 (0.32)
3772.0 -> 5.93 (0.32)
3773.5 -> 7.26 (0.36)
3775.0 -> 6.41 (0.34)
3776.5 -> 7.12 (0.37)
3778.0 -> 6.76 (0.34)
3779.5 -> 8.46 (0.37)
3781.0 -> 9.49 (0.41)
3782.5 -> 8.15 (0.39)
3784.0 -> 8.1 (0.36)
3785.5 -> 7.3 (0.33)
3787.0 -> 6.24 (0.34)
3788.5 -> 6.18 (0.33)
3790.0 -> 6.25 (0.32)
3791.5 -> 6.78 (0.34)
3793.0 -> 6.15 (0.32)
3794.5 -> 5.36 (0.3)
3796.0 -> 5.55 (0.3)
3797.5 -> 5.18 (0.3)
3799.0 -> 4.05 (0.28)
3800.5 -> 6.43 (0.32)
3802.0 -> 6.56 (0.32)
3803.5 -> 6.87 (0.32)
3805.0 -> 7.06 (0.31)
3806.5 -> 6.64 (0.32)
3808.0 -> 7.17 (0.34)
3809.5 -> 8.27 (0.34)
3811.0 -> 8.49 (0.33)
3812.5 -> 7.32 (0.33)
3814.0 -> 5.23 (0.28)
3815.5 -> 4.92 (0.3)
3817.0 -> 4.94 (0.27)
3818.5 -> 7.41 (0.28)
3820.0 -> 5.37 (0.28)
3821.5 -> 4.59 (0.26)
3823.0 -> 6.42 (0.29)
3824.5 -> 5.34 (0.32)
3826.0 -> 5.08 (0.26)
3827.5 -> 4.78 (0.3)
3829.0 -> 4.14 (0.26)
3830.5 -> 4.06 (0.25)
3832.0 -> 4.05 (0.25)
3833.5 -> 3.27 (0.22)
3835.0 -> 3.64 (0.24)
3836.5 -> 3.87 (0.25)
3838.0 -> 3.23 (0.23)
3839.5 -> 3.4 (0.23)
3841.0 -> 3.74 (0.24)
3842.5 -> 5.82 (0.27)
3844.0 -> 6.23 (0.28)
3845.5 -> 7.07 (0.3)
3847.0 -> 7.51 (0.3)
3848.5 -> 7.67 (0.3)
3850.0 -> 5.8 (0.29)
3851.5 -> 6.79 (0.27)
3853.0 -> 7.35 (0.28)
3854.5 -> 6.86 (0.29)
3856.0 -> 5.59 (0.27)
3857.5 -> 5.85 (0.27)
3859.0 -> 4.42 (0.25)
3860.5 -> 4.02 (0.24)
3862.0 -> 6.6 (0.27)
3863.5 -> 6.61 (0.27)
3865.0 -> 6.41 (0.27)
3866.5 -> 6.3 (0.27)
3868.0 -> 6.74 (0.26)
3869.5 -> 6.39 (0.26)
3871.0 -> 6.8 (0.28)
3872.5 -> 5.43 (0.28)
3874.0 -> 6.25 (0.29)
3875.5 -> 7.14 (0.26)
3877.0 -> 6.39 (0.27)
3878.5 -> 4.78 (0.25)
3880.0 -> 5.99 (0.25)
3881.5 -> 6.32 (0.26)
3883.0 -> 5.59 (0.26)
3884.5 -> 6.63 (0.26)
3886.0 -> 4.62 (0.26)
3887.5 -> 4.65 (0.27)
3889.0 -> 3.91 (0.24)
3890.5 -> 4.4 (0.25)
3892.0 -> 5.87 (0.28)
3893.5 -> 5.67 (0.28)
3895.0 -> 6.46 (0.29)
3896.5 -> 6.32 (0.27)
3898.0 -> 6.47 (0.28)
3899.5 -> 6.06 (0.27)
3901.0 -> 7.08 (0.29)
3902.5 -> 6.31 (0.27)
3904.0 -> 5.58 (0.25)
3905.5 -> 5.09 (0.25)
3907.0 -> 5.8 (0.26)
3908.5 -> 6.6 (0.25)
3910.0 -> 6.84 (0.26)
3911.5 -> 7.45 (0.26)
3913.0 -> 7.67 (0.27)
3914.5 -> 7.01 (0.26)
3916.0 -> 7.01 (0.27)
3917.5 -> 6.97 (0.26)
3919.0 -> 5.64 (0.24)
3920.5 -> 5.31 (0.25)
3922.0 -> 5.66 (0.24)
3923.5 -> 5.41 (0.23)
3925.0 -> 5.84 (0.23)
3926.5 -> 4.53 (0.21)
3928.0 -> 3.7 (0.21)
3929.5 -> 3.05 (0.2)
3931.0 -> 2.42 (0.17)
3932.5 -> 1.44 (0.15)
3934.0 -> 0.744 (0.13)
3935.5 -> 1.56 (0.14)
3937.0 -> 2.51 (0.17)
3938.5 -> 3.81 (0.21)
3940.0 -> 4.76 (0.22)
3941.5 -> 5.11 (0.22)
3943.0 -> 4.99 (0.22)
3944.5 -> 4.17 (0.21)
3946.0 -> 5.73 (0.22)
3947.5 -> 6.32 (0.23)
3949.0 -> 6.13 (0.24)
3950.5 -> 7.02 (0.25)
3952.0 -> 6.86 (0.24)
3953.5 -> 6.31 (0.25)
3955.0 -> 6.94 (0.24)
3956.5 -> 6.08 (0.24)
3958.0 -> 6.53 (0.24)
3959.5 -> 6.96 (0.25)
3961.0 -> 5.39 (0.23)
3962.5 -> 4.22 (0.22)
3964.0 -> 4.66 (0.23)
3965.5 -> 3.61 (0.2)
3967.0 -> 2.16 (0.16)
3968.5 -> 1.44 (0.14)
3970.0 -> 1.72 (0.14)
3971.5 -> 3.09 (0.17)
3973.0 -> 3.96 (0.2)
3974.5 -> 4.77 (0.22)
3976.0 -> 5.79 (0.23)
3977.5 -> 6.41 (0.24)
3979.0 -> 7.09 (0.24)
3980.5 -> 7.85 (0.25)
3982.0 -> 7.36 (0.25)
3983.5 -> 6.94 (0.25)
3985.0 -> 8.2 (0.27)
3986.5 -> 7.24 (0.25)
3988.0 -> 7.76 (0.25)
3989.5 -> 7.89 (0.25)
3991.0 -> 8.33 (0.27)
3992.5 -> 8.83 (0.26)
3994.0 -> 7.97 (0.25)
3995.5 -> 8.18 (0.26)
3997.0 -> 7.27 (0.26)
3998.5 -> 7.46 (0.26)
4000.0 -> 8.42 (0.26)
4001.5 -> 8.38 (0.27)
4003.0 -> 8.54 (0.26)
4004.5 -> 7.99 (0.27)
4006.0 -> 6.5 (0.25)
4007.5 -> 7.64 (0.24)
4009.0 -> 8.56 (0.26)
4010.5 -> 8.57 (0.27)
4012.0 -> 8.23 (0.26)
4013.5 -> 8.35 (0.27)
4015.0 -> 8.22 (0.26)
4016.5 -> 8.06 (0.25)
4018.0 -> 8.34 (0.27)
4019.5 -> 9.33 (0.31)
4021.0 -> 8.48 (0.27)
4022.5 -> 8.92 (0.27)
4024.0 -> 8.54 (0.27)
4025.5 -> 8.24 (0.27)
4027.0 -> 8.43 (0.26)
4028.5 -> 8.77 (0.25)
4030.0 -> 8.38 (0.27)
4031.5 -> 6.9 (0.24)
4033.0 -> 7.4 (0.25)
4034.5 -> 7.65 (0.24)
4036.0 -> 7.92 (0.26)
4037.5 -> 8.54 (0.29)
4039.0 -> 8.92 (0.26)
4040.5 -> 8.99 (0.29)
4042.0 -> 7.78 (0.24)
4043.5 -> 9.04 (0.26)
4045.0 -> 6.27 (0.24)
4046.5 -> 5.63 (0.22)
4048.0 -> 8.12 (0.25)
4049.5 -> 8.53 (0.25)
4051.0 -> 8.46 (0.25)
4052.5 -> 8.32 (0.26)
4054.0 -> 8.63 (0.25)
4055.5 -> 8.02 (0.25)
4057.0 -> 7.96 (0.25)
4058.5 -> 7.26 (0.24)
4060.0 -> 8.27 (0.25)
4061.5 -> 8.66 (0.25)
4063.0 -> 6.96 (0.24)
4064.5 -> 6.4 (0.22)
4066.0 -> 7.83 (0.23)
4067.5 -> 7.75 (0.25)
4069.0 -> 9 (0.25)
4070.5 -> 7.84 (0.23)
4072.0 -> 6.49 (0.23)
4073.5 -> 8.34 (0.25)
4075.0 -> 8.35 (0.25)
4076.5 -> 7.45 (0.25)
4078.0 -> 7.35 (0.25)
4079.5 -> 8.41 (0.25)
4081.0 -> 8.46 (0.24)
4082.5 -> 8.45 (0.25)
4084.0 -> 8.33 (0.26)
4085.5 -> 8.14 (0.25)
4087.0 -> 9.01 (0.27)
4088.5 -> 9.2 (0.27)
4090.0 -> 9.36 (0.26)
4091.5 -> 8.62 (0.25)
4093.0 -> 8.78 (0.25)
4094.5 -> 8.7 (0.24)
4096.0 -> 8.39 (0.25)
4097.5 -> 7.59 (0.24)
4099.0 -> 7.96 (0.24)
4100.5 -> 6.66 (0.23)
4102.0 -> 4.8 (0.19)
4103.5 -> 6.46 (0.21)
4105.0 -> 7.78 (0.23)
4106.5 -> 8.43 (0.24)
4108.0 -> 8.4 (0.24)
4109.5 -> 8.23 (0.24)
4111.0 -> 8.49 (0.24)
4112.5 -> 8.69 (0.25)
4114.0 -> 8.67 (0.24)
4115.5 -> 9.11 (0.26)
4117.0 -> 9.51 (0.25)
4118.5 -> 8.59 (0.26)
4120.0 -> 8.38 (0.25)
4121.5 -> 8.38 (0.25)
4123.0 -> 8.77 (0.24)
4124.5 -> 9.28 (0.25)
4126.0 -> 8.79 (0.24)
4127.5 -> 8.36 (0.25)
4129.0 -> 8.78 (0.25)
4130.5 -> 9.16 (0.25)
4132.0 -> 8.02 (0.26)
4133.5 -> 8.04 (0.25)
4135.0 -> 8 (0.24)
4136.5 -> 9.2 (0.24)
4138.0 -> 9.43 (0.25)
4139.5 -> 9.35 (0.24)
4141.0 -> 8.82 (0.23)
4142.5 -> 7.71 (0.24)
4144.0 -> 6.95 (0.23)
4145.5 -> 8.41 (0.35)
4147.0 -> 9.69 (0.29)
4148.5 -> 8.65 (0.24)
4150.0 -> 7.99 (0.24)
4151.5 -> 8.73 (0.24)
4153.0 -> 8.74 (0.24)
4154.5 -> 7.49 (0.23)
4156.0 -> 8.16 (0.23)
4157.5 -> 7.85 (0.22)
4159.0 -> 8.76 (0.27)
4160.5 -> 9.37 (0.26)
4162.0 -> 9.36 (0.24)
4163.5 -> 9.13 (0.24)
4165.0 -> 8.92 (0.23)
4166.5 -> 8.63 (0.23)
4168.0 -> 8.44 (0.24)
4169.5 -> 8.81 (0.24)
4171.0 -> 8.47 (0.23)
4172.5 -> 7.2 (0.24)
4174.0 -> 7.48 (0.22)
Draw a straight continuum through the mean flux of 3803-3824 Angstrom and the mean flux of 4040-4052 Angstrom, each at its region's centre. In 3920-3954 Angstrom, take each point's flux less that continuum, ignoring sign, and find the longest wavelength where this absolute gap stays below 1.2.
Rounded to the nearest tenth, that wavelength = 3953.5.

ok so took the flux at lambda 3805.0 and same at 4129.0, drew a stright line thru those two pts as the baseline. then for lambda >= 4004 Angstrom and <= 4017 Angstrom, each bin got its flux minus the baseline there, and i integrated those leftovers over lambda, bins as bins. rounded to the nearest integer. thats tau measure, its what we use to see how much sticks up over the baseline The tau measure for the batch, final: -2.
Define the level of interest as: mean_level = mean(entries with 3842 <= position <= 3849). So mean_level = 6.9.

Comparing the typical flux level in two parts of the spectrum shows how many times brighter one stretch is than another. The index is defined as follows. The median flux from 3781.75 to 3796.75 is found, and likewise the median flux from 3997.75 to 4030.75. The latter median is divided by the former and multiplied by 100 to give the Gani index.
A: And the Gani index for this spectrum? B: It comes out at 134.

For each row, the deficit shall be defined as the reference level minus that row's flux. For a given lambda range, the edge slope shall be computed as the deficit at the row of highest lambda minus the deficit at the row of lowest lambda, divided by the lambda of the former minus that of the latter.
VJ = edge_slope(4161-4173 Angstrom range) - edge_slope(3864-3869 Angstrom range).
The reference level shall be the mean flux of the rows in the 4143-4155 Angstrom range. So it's 0.3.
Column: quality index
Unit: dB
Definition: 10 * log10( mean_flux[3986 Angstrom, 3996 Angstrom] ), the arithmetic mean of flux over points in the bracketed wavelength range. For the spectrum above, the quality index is 9.05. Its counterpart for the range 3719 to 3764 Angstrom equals 7.09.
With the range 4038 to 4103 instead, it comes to 9.02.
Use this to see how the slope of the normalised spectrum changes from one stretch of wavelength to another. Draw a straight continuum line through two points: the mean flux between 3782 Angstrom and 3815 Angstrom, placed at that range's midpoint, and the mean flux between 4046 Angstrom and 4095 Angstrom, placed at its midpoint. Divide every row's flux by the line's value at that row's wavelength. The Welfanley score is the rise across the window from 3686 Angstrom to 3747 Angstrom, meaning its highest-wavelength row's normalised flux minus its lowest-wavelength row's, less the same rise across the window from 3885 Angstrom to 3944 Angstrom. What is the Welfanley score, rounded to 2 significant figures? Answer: -0.55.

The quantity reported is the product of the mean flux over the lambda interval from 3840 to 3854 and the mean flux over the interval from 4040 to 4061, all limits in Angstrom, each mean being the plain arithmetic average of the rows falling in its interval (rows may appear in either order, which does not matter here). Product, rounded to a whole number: 51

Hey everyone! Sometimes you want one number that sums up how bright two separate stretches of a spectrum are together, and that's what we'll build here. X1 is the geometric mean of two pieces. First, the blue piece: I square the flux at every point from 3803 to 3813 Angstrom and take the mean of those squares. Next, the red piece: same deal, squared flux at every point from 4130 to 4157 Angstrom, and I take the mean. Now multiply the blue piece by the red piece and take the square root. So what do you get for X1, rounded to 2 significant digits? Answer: 63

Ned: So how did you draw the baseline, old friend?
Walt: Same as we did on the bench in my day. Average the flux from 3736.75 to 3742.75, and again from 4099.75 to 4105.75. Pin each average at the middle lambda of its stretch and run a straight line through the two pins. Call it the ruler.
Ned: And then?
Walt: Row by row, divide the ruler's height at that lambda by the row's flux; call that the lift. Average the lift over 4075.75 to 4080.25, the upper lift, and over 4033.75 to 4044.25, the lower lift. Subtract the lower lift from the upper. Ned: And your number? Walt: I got 0.08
